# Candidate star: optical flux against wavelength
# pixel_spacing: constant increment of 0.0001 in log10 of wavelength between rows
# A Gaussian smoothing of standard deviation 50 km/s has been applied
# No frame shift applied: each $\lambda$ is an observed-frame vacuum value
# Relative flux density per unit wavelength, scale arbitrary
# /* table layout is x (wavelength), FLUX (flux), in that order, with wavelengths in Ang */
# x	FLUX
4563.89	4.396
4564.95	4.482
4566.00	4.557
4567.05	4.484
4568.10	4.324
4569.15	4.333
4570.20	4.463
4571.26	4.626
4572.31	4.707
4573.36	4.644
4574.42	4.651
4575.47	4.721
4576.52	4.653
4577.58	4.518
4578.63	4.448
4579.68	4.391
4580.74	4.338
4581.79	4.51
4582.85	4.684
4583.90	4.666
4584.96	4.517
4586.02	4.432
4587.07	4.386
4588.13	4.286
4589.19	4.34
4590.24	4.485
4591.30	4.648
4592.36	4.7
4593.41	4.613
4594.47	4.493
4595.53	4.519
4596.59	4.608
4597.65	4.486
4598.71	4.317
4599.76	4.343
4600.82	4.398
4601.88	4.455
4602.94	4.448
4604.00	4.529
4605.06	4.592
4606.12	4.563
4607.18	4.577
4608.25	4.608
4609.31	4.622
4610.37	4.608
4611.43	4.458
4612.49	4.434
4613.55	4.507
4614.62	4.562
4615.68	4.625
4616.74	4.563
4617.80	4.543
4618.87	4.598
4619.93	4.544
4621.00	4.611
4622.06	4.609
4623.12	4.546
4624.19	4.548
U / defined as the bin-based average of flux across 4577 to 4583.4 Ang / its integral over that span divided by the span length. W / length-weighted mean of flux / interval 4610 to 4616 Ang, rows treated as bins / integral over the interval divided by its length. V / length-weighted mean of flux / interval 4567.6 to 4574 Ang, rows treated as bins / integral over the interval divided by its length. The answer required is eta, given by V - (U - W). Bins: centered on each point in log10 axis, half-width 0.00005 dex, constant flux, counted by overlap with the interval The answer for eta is 4.56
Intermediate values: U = 4.485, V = 4.52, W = 4.528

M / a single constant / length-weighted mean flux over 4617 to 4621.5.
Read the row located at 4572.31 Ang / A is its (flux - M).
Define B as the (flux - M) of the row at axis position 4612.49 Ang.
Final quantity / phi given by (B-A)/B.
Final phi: 2.1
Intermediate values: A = 0.14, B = -0.13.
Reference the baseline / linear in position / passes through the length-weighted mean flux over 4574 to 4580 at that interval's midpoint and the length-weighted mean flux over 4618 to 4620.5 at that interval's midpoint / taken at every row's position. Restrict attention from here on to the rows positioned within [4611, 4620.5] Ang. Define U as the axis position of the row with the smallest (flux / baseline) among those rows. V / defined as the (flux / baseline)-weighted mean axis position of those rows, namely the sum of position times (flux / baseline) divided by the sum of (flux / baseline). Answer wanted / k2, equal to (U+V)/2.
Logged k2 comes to 4614.1 Ang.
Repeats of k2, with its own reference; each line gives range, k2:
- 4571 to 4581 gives 4578.3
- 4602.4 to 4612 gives 4605.1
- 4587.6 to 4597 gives 4590.3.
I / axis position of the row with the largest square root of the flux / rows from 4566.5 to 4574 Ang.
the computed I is 4572.31 Ang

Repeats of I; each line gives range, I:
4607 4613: 4609.31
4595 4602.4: 4596.59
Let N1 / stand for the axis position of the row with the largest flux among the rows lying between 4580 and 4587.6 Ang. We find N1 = 4582.85 Ang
